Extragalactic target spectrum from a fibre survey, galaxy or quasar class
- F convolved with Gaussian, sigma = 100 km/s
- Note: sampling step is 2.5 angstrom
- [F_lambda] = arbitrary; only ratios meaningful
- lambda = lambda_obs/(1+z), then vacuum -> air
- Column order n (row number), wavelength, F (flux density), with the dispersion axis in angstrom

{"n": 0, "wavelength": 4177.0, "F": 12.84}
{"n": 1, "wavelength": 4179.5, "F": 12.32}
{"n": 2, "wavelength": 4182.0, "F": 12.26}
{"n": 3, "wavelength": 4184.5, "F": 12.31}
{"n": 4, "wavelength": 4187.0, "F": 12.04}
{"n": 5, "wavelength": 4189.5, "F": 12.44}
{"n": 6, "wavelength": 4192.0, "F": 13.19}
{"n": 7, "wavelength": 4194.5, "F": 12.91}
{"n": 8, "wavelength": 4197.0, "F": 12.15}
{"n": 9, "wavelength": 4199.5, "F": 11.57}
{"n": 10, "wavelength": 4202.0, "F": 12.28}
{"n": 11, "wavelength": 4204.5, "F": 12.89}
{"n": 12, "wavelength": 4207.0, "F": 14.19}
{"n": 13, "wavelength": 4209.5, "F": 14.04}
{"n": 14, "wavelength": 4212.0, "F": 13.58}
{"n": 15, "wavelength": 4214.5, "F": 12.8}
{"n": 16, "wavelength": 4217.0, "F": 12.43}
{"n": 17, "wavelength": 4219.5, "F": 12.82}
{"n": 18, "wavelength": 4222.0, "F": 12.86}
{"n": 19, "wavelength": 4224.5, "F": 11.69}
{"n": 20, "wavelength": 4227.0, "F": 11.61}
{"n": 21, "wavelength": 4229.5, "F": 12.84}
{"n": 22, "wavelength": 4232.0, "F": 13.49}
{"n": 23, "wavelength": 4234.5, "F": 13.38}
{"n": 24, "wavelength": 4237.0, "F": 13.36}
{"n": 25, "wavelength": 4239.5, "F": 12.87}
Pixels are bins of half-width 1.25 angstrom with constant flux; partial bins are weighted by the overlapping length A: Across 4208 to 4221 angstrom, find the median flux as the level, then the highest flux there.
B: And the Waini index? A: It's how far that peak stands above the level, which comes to 1.2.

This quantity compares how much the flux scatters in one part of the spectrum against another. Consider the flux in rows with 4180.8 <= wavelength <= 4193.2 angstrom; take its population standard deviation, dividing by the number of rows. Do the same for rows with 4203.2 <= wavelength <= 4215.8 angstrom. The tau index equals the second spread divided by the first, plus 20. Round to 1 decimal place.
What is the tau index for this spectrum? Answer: 21.5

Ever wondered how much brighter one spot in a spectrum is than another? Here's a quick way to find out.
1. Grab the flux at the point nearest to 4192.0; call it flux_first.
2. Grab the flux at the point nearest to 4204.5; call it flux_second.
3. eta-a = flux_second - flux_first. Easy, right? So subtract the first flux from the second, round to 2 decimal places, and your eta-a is -0.30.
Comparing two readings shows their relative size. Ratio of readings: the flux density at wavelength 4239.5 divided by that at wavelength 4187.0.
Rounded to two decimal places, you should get 1.07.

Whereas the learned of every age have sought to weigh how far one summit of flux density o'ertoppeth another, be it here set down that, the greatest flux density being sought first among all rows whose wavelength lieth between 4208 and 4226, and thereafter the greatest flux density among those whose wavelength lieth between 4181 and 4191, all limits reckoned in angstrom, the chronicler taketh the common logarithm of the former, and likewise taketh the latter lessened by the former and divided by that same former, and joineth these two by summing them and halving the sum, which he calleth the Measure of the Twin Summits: 0.517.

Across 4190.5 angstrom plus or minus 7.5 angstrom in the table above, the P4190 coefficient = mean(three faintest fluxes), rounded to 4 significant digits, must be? 12.17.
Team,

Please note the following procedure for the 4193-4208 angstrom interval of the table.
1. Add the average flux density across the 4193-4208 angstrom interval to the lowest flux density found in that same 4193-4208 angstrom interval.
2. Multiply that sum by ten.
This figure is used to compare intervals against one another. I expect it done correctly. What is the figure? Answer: 242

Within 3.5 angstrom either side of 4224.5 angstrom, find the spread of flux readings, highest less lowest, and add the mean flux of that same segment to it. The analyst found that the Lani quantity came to 13.3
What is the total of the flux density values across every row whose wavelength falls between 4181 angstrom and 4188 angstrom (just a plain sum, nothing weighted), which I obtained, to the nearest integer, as 37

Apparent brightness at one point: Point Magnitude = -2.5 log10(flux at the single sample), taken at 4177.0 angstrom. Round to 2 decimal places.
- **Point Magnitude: -2.77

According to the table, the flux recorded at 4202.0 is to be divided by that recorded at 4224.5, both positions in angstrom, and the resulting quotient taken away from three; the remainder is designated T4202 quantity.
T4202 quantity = 1.95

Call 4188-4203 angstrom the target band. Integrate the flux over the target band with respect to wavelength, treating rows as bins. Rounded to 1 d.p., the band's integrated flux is 186.3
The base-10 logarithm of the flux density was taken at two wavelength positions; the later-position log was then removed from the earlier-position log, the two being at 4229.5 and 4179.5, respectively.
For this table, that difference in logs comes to -0.018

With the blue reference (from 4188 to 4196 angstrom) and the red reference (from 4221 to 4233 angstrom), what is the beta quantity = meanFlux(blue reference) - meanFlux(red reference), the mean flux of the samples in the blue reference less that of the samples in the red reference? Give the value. 0.3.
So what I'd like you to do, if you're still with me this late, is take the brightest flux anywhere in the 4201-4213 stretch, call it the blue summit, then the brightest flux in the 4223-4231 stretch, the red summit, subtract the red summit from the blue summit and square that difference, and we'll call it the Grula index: 1.8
